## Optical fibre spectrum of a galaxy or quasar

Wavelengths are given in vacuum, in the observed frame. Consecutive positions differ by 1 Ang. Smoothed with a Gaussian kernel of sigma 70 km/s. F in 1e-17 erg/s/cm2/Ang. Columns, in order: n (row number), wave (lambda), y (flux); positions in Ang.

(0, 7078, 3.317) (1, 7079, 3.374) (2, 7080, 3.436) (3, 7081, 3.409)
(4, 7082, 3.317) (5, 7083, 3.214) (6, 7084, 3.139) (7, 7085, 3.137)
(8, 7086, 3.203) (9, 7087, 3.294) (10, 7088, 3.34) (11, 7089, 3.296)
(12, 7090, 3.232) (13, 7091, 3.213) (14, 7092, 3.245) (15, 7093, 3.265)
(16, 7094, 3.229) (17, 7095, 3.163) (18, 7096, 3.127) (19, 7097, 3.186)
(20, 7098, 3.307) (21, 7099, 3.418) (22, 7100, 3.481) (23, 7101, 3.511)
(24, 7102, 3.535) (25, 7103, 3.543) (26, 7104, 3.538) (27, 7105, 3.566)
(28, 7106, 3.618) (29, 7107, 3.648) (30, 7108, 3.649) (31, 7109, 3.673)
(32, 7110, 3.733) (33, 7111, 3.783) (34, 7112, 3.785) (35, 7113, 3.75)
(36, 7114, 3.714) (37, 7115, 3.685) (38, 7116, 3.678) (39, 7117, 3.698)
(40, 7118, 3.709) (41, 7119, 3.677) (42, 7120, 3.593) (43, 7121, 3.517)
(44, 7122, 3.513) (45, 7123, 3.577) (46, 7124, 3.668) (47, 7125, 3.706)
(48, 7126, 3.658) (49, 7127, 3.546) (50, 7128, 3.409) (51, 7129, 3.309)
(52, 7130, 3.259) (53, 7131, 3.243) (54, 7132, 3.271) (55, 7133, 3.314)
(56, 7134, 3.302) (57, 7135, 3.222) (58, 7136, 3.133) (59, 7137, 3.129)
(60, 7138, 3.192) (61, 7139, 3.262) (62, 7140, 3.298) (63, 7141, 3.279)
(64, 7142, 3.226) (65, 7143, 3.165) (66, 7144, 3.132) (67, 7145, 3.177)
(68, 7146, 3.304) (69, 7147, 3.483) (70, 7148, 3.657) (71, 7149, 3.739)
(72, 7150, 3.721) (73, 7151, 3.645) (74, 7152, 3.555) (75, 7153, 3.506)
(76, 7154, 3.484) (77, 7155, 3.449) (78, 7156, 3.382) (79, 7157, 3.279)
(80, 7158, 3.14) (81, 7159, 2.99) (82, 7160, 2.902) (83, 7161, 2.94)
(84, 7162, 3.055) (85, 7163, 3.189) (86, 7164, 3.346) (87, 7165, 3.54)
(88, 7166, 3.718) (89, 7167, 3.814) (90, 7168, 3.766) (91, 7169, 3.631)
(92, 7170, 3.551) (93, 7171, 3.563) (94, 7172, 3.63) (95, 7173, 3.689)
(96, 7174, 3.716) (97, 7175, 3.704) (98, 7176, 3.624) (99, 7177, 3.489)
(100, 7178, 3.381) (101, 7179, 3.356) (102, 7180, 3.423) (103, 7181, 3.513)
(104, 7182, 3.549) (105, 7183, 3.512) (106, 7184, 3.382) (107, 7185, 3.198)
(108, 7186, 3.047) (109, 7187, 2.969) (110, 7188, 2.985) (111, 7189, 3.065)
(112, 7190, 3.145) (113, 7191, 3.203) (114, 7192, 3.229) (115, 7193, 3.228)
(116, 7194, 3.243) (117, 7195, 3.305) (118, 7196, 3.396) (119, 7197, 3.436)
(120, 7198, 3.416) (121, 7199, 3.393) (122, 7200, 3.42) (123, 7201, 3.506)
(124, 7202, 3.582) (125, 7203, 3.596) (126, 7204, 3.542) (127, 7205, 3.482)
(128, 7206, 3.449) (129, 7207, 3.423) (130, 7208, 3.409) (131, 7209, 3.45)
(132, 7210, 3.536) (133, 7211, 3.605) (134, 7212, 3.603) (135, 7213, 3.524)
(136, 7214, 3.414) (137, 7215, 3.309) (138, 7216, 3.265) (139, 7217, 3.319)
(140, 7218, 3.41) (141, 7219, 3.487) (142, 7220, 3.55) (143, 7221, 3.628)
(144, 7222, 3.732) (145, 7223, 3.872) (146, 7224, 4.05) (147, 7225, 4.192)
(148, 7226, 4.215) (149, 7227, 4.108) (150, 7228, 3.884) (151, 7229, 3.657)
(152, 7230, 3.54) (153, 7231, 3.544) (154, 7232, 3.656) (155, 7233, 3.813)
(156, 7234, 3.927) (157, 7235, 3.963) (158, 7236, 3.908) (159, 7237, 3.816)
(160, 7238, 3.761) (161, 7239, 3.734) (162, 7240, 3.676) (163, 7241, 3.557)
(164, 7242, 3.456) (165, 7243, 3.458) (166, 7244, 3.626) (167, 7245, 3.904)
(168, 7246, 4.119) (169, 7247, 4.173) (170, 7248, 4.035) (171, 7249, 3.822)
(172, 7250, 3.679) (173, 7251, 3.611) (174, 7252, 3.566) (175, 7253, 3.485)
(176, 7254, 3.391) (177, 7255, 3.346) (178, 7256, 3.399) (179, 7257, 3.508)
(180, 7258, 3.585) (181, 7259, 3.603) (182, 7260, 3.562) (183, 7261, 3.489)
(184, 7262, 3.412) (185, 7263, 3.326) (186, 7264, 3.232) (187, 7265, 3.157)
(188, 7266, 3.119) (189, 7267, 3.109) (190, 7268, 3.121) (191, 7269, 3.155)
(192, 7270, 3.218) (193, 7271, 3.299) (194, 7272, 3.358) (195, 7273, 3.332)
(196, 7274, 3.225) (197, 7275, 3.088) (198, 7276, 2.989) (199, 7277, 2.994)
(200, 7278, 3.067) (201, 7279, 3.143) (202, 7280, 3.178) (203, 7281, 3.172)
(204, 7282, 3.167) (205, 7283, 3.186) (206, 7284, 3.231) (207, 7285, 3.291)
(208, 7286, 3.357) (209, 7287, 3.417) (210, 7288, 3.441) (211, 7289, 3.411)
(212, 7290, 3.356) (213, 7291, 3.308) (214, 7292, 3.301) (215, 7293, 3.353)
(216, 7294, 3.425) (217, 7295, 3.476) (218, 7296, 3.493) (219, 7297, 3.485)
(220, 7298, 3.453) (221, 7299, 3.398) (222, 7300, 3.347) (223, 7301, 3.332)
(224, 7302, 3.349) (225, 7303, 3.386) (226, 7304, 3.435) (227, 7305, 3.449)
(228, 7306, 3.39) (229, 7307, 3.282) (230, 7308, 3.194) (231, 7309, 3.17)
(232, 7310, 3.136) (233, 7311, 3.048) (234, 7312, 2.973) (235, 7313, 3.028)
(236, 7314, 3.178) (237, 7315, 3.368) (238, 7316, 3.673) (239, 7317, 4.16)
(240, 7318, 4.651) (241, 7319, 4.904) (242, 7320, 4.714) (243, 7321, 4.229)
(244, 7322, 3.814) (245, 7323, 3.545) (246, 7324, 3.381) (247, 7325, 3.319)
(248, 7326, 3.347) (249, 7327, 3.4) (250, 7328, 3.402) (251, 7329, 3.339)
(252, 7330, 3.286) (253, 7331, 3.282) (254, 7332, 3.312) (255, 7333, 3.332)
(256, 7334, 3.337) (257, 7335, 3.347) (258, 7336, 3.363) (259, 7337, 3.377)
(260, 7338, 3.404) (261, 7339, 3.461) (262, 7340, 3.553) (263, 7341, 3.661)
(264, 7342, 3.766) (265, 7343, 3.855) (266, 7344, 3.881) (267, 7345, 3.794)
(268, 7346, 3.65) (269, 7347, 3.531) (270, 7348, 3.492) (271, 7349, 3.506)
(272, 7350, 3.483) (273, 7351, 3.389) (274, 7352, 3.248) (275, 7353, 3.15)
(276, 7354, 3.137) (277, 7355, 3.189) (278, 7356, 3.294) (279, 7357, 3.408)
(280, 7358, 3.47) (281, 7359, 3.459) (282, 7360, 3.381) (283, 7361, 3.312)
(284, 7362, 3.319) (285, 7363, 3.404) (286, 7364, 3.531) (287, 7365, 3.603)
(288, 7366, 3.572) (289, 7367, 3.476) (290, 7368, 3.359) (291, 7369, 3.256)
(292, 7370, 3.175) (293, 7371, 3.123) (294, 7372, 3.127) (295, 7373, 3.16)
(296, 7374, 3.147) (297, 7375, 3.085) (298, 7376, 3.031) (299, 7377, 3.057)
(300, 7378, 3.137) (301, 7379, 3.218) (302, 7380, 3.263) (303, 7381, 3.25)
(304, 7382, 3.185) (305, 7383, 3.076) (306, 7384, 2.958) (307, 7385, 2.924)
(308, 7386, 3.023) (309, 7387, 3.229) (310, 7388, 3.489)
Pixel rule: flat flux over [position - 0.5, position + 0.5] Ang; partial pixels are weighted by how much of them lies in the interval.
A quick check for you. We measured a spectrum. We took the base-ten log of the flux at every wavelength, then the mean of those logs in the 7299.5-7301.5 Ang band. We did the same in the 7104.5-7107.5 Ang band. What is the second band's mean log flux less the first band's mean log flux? 0.034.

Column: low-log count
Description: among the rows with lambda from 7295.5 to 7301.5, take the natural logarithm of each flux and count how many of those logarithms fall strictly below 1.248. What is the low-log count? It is 4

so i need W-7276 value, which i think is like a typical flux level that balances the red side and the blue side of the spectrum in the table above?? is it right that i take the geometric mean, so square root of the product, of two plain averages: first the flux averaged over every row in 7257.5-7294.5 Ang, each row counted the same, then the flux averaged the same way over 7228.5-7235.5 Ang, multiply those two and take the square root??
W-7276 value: 3.49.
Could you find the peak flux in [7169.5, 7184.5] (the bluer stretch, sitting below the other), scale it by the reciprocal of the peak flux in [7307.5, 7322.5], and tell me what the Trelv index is 0.76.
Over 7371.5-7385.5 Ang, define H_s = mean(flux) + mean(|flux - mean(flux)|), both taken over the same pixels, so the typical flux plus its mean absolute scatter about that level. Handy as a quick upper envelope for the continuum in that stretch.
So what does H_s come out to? 3.20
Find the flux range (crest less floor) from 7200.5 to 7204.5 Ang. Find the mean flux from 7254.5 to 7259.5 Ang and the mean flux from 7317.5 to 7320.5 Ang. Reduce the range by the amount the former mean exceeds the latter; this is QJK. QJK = 1.36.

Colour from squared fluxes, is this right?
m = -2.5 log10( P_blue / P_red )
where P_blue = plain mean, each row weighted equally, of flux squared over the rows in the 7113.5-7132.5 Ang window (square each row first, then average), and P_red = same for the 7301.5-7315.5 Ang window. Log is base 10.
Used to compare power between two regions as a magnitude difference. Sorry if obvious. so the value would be -0.2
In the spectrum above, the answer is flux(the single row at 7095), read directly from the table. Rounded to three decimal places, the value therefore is 3.163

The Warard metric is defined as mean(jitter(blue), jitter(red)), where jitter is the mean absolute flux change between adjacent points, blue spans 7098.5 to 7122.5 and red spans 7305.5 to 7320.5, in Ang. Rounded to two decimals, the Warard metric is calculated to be 0.11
